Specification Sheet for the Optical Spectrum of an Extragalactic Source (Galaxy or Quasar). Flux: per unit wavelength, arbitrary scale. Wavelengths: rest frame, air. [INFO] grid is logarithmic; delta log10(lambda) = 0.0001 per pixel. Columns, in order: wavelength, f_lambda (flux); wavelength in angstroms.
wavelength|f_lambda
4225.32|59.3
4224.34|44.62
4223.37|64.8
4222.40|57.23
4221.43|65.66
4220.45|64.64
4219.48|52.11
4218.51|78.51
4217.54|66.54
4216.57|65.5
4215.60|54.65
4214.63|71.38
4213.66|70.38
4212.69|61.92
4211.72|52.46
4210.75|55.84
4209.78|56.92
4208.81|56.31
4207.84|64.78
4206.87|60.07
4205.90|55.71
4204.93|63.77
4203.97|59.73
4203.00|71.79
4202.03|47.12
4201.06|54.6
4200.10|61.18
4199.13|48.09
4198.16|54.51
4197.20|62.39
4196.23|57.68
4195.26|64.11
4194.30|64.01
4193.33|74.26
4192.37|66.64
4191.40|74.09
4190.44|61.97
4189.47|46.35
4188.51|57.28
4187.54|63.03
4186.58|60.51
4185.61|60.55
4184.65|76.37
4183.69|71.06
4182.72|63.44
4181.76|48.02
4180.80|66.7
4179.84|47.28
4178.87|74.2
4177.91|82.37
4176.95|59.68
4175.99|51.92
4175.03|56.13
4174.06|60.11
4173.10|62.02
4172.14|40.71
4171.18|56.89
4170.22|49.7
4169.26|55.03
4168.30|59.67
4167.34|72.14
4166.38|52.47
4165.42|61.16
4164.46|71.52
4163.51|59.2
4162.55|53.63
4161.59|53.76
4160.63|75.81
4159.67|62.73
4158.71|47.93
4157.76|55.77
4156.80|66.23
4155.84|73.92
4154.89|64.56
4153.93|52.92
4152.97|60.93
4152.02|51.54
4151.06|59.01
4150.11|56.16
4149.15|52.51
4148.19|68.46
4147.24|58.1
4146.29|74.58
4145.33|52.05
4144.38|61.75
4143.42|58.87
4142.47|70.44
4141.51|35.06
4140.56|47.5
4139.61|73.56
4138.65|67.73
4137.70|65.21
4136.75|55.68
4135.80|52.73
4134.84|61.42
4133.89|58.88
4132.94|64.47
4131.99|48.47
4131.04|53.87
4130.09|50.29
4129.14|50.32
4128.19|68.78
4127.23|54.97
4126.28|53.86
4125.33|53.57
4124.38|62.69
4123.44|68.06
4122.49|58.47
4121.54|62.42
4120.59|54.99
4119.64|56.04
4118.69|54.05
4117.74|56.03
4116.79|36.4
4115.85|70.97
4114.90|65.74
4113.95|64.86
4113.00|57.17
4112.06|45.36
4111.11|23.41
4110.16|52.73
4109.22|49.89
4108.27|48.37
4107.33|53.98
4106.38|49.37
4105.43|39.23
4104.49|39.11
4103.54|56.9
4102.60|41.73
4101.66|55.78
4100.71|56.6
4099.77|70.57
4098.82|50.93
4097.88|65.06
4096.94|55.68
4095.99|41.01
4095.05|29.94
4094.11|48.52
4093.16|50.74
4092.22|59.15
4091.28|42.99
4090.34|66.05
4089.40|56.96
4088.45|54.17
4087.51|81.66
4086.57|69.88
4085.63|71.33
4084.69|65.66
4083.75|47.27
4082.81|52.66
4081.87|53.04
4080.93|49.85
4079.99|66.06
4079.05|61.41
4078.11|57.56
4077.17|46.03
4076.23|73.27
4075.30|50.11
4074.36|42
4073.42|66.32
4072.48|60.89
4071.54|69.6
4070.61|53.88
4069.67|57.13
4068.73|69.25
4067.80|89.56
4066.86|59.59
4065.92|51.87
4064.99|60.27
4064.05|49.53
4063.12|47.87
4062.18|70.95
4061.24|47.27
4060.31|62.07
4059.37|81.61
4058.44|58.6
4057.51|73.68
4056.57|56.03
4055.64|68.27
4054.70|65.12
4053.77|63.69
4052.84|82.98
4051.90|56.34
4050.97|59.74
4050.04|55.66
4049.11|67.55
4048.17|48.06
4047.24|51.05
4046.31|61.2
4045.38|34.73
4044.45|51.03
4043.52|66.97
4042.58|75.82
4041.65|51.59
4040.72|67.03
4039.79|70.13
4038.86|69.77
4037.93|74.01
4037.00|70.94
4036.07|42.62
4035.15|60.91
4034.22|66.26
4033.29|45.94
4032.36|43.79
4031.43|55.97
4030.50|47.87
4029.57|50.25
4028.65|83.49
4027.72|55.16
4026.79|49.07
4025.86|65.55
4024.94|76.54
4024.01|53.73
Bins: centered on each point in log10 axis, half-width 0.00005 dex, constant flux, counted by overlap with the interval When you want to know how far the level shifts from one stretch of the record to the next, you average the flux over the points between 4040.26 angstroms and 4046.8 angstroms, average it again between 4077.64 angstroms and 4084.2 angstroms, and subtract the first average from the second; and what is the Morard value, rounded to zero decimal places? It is -3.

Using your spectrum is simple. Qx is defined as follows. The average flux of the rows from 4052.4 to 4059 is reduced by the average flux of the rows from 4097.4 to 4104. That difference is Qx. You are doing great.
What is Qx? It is 10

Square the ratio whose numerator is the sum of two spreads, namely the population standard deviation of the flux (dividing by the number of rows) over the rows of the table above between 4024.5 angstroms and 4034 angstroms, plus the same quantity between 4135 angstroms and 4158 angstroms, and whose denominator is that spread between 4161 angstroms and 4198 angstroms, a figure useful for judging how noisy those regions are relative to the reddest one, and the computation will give 5.9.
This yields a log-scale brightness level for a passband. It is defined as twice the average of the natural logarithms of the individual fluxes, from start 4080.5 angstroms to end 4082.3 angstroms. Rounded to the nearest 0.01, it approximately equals 7.88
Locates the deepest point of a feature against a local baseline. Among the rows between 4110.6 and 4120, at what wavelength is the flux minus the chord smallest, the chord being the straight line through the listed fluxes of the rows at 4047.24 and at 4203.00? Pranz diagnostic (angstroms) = 4111.11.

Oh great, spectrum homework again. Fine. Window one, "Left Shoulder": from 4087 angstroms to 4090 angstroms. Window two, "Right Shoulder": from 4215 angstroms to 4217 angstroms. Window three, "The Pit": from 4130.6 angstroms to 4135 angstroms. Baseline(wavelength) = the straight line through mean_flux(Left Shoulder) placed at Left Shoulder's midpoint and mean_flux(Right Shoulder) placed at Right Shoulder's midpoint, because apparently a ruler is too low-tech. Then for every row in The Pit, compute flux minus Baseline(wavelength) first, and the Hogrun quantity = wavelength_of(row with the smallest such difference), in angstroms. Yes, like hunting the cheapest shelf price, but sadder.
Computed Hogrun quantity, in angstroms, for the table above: 4131.99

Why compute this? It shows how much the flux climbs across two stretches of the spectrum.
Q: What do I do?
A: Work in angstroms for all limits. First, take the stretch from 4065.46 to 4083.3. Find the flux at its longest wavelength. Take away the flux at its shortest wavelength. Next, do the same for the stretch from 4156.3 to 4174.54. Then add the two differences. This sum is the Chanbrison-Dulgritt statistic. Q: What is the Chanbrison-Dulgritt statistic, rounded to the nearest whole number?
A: -5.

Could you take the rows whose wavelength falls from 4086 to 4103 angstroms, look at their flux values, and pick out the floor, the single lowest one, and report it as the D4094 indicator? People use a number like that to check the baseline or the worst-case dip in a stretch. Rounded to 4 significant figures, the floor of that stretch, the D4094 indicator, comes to 29.94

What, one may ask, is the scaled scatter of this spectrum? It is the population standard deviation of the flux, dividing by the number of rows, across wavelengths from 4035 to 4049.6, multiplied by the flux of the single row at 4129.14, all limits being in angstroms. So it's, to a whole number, 595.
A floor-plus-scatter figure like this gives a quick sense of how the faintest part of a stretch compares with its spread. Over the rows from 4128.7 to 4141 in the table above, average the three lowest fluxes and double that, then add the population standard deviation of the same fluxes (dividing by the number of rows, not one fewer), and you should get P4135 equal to 105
